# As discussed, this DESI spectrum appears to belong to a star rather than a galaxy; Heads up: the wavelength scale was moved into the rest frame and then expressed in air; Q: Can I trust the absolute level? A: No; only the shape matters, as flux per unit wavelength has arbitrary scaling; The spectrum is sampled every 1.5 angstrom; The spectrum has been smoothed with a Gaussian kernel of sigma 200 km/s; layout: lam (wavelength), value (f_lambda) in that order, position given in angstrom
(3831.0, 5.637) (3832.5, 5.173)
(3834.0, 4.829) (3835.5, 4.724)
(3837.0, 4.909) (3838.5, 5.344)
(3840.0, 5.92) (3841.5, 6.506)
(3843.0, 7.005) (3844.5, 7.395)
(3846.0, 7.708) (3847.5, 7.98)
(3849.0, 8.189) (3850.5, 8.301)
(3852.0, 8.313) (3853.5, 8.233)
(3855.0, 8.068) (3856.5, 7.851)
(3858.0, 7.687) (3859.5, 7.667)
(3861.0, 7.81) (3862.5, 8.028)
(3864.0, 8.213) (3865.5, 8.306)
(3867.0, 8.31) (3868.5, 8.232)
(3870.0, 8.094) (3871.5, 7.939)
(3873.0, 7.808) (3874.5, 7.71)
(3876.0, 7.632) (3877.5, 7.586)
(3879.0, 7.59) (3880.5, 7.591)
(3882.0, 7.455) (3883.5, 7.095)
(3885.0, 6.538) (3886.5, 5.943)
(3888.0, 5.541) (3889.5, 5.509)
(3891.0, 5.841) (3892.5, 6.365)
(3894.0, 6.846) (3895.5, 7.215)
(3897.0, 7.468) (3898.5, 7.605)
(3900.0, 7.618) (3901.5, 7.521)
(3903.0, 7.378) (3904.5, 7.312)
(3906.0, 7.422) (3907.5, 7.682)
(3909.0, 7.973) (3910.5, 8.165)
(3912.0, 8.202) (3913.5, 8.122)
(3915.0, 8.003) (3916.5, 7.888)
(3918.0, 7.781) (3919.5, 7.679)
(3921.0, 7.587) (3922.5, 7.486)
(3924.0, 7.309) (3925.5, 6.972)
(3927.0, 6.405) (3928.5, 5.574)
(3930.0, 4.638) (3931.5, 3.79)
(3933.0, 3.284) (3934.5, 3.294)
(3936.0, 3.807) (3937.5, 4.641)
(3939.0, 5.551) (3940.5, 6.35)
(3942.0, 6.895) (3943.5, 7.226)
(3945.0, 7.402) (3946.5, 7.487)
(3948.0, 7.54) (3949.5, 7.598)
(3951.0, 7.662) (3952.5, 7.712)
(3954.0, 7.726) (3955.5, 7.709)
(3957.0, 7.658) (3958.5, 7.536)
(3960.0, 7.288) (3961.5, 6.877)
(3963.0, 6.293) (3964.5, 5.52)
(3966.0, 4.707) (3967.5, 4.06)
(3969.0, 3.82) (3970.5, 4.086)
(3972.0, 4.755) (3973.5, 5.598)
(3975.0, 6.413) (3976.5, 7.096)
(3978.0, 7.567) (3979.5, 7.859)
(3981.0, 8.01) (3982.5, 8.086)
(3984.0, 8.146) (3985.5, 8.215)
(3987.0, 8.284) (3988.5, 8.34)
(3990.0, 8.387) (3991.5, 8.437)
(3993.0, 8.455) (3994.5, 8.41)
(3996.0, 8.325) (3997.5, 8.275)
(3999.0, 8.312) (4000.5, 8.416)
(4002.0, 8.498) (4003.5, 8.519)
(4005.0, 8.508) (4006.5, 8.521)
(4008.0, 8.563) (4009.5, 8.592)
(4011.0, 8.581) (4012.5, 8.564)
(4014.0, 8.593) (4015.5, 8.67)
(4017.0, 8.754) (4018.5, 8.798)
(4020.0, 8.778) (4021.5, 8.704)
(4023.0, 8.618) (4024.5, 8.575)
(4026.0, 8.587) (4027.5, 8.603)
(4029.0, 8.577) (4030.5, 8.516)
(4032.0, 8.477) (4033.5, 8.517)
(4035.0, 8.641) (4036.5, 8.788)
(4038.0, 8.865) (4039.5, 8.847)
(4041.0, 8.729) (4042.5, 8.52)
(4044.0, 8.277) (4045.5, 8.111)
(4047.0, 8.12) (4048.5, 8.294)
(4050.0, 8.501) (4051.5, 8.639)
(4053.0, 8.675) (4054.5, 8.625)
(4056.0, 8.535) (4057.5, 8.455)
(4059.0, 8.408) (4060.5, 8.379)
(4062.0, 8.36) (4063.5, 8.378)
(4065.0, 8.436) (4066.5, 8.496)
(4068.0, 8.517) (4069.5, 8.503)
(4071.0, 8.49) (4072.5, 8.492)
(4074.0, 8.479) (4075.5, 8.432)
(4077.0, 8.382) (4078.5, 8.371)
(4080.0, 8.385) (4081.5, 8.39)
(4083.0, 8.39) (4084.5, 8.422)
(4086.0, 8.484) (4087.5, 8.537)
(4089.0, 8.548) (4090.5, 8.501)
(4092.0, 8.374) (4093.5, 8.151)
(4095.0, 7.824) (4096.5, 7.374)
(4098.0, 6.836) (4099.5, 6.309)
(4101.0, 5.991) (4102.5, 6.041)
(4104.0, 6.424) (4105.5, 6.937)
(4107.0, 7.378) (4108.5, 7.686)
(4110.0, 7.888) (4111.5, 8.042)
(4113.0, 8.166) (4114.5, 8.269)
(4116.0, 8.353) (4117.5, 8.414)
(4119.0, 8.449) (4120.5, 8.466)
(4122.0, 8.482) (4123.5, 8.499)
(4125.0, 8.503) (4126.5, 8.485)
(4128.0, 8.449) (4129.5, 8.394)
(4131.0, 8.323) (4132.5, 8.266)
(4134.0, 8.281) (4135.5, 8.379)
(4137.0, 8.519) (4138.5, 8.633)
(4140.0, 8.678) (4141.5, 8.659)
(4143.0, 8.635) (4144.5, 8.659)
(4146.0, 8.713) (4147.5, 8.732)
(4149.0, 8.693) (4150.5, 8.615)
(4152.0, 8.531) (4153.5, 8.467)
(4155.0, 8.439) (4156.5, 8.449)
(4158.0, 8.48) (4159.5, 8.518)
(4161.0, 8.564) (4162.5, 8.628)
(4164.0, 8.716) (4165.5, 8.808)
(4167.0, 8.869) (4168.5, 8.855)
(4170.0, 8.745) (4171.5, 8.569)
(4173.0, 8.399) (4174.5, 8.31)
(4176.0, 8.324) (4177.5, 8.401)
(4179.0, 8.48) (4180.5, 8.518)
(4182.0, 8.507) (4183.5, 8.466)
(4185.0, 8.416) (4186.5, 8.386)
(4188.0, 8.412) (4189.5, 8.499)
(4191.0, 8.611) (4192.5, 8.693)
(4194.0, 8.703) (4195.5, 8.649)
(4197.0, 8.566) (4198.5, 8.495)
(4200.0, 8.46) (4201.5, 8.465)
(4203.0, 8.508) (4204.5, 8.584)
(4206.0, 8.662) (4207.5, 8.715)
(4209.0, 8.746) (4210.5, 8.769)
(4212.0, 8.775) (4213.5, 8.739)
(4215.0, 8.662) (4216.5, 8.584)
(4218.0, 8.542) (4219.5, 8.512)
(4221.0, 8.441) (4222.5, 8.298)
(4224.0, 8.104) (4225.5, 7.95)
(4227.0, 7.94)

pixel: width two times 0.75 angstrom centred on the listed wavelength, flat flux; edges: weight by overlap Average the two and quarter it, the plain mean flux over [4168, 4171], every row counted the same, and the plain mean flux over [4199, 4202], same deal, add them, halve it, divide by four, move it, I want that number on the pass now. 2.16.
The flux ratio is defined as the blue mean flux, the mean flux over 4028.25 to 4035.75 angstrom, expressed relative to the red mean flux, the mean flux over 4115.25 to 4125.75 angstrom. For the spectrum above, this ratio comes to 1.01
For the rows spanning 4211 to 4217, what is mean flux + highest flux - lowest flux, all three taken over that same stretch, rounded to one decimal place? 8.9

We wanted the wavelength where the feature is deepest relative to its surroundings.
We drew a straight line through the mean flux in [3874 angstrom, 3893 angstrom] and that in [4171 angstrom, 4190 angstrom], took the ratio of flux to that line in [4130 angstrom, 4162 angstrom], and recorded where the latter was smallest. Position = 4132.5 angstrom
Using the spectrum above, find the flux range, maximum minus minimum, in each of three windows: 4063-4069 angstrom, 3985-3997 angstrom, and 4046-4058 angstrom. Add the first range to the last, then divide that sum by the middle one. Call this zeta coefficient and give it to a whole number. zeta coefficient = 3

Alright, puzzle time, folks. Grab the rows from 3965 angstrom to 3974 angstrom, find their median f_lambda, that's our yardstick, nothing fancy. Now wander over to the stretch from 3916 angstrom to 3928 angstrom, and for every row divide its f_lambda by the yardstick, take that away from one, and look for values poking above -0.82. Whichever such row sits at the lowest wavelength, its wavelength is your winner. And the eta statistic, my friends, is 3916.5 angstrom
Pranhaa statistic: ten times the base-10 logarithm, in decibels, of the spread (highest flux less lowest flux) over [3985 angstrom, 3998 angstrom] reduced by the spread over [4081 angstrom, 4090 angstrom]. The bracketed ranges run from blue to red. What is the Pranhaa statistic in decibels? -11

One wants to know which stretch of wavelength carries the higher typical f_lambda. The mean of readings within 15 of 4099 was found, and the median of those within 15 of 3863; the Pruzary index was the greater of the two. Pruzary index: 8.05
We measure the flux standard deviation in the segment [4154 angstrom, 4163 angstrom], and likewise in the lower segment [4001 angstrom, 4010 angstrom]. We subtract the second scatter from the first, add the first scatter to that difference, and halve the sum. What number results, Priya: 0.05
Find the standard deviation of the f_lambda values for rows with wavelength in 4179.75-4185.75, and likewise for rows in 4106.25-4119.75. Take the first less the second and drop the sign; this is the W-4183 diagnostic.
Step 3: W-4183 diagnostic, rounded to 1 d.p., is 0.3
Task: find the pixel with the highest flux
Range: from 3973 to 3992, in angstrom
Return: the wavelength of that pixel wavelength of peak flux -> 3991.5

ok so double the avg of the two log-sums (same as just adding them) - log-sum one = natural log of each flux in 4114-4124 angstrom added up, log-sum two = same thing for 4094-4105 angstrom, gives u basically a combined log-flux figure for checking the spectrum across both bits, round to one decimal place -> 28.2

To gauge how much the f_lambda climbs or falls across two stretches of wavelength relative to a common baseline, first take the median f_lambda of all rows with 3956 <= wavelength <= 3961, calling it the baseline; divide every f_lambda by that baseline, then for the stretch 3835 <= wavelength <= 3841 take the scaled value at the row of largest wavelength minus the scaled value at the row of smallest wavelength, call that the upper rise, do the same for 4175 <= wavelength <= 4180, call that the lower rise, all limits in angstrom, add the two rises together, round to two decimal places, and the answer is 0.18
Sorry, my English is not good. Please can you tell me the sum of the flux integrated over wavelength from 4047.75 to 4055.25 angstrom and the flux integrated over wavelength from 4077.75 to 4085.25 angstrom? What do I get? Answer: 127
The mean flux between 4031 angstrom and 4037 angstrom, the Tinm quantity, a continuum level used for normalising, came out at 8.6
